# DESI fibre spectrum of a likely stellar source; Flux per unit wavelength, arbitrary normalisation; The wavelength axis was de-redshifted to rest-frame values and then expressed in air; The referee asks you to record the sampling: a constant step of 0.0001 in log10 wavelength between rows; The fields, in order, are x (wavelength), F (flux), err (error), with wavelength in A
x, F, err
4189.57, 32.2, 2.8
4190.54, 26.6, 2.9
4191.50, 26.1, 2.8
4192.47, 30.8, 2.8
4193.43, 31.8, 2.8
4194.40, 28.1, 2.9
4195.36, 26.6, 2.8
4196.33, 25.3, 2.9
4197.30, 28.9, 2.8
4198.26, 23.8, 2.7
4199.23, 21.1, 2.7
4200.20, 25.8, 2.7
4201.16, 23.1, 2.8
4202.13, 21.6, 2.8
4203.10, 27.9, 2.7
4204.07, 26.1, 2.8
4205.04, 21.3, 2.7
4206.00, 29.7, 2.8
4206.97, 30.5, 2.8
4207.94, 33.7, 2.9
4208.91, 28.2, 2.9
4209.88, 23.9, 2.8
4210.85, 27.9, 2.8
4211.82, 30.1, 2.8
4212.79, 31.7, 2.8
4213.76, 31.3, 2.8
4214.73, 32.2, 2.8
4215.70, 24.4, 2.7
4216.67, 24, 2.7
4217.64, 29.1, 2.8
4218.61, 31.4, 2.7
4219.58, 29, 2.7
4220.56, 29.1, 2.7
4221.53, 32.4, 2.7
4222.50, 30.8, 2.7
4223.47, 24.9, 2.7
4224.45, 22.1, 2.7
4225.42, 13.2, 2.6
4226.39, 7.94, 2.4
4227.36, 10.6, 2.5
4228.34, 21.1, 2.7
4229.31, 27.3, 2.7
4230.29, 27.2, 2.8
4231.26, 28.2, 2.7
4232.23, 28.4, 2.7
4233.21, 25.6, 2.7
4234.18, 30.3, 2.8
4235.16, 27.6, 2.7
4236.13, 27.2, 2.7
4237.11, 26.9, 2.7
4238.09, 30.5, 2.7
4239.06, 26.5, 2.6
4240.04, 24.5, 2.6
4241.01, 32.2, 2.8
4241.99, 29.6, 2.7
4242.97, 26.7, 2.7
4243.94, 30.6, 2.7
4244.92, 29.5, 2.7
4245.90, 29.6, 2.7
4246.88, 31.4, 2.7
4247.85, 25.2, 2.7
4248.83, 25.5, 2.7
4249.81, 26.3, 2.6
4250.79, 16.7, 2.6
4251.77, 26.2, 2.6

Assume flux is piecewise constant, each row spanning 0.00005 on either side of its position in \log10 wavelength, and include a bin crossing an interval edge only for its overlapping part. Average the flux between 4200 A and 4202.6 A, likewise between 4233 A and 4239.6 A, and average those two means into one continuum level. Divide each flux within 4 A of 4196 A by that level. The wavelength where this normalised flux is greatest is 4193.43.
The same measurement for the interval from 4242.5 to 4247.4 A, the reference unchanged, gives 4246.88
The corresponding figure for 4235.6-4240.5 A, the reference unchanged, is 4238.09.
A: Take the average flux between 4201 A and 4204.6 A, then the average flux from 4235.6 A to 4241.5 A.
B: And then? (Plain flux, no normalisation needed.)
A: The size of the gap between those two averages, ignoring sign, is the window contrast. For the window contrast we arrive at 3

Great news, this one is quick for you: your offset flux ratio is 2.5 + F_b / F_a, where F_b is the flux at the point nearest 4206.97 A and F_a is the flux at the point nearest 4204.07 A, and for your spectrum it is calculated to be 3.67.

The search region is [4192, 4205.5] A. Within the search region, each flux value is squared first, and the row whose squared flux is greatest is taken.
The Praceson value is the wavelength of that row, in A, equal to 4193.43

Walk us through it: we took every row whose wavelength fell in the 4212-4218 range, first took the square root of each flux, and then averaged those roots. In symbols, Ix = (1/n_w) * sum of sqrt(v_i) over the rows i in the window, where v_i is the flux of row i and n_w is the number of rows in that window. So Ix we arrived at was 5.36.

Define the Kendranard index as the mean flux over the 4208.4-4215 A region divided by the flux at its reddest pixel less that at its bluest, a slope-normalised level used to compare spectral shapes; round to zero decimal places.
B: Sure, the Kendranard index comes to 7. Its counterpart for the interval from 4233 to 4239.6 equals 31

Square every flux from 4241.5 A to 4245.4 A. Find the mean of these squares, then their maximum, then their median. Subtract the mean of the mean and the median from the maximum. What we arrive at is 75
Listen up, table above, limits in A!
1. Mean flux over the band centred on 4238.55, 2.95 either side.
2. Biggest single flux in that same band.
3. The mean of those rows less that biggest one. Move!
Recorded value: -4.2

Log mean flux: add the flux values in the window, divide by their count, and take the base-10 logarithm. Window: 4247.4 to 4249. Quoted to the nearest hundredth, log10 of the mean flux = 1.40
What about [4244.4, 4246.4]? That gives 1.47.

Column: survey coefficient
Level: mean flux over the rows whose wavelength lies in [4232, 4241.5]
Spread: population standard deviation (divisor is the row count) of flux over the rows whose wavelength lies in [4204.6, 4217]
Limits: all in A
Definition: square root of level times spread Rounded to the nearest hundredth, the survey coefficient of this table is 10.16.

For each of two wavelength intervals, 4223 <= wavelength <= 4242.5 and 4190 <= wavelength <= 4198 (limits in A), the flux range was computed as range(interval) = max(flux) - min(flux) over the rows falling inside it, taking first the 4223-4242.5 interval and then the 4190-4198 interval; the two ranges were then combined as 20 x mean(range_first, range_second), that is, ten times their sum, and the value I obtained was 308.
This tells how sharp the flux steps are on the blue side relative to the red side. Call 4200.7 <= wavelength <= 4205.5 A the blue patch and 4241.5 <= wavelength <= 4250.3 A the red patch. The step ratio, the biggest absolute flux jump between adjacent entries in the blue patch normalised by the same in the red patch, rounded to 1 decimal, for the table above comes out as 1.0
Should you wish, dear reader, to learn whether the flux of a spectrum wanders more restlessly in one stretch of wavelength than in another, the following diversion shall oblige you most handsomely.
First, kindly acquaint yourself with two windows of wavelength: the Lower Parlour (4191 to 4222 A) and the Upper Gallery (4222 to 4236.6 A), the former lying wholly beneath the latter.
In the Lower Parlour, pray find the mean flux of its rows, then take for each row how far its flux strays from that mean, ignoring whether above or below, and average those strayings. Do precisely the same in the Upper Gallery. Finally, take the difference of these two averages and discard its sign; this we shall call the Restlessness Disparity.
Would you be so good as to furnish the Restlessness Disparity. 2.7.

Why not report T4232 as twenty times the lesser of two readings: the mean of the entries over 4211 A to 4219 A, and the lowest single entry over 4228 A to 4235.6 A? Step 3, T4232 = 422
